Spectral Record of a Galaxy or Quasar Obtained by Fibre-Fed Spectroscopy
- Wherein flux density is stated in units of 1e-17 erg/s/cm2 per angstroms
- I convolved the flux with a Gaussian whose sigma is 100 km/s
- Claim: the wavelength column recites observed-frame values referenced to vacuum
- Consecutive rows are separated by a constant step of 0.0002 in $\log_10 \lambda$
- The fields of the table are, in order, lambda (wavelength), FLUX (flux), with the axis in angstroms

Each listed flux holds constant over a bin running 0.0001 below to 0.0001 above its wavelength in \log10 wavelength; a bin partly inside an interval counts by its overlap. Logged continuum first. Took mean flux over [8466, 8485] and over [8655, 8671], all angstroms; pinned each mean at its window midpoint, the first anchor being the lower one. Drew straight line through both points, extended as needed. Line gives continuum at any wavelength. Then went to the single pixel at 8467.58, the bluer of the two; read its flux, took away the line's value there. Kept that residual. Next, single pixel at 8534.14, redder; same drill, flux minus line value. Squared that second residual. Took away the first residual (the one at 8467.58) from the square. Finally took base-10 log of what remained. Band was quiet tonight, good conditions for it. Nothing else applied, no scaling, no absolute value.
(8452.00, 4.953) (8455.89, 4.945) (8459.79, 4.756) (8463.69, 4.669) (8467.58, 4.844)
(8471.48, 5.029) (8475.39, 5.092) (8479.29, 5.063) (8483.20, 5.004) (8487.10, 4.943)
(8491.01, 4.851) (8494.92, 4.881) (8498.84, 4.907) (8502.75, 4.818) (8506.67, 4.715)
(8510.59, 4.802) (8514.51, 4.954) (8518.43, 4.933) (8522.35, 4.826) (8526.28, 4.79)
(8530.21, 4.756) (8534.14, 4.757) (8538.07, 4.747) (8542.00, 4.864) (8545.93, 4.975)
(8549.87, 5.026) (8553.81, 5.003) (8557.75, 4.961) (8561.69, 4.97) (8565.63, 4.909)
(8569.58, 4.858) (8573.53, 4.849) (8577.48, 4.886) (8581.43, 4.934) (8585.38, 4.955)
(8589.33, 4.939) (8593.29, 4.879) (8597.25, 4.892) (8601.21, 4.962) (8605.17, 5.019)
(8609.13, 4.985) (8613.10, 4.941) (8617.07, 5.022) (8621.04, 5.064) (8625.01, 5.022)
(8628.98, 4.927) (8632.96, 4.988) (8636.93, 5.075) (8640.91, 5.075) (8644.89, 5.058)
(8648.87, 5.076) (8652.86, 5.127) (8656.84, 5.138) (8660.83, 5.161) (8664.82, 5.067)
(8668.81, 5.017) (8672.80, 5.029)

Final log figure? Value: -0.63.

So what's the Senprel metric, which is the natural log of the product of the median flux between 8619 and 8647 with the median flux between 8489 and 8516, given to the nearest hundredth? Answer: 3.20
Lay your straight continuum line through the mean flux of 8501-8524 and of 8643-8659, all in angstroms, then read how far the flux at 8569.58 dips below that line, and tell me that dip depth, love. 0.090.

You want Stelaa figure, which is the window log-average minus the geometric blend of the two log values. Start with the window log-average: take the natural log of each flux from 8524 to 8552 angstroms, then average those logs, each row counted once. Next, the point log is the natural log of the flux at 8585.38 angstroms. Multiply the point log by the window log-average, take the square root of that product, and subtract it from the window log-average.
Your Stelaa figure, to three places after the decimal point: -0.011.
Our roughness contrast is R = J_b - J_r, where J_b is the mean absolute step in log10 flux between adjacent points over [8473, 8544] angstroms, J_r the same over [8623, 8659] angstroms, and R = 0.0019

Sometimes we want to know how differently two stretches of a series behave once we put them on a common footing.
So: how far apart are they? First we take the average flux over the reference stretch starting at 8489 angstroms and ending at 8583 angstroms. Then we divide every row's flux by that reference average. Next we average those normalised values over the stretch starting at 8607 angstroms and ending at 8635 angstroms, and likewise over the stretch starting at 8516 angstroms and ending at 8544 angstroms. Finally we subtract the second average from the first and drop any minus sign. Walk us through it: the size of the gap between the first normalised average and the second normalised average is 0.037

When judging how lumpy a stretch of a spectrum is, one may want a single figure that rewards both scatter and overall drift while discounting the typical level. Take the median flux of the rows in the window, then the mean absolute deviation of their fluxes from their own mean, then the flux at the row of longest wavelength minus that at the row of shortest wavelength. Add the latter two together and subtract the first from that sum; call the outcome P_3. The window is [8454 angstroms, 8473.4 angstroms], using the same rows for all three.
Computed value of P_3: -4.65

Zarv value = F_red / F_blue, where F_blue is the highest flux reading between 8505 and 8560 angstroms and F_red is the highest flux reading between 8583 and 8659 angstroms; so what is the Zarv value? 1.02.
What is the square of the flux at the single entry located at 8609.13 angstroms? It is 24.9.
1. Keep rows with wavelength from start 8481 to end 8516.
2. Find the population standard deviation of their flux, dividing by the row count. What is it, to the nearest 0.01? 0.08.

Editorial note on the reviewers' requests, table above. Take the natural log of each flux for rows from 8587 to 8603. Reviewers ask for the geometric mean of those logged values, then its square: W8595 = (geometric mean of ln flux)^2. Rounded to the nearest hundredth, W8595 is 2.54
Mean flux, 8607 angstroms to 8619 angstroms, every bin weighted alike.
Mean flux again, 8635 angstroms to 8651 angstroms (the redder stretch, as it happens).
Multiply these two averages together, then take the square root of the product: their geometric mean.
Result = 5.03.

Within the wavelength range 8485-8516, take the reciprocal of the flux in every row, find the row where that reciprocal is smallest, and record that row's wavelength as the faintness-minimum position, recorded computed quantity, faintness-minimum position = 8514.51 angstroms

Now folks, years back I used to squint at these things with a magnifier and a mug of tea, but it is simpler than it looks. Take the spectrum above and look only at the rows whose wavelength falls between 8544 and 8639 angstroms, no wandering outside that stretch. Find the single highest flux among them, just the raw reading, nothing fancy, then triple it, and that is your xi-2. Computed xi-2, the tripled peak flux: 15.2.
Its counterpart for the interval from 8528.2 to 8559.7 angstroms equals 15.1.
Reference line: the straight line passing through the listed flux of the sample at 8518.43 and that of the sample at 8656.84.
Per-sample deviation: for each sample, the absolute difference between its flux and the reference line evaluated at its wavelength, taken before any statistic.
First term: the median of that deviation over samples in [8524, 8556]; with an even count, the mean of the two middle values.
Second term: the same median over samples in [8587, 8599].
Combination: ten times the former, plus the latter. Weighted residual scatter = 1.5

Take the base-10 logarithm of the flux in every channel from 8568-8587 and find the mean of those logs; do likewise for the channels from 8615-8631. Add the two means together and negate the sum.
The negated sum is -1.39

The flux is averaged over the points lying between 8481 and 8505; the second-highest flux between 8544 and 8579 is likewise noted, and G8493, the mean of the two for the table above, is 4.95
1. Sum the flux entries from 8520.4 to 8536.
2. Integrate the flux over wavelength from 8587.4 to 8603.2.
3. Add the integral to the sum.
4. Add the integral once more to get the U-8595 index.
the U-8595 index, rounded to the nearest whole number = 175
